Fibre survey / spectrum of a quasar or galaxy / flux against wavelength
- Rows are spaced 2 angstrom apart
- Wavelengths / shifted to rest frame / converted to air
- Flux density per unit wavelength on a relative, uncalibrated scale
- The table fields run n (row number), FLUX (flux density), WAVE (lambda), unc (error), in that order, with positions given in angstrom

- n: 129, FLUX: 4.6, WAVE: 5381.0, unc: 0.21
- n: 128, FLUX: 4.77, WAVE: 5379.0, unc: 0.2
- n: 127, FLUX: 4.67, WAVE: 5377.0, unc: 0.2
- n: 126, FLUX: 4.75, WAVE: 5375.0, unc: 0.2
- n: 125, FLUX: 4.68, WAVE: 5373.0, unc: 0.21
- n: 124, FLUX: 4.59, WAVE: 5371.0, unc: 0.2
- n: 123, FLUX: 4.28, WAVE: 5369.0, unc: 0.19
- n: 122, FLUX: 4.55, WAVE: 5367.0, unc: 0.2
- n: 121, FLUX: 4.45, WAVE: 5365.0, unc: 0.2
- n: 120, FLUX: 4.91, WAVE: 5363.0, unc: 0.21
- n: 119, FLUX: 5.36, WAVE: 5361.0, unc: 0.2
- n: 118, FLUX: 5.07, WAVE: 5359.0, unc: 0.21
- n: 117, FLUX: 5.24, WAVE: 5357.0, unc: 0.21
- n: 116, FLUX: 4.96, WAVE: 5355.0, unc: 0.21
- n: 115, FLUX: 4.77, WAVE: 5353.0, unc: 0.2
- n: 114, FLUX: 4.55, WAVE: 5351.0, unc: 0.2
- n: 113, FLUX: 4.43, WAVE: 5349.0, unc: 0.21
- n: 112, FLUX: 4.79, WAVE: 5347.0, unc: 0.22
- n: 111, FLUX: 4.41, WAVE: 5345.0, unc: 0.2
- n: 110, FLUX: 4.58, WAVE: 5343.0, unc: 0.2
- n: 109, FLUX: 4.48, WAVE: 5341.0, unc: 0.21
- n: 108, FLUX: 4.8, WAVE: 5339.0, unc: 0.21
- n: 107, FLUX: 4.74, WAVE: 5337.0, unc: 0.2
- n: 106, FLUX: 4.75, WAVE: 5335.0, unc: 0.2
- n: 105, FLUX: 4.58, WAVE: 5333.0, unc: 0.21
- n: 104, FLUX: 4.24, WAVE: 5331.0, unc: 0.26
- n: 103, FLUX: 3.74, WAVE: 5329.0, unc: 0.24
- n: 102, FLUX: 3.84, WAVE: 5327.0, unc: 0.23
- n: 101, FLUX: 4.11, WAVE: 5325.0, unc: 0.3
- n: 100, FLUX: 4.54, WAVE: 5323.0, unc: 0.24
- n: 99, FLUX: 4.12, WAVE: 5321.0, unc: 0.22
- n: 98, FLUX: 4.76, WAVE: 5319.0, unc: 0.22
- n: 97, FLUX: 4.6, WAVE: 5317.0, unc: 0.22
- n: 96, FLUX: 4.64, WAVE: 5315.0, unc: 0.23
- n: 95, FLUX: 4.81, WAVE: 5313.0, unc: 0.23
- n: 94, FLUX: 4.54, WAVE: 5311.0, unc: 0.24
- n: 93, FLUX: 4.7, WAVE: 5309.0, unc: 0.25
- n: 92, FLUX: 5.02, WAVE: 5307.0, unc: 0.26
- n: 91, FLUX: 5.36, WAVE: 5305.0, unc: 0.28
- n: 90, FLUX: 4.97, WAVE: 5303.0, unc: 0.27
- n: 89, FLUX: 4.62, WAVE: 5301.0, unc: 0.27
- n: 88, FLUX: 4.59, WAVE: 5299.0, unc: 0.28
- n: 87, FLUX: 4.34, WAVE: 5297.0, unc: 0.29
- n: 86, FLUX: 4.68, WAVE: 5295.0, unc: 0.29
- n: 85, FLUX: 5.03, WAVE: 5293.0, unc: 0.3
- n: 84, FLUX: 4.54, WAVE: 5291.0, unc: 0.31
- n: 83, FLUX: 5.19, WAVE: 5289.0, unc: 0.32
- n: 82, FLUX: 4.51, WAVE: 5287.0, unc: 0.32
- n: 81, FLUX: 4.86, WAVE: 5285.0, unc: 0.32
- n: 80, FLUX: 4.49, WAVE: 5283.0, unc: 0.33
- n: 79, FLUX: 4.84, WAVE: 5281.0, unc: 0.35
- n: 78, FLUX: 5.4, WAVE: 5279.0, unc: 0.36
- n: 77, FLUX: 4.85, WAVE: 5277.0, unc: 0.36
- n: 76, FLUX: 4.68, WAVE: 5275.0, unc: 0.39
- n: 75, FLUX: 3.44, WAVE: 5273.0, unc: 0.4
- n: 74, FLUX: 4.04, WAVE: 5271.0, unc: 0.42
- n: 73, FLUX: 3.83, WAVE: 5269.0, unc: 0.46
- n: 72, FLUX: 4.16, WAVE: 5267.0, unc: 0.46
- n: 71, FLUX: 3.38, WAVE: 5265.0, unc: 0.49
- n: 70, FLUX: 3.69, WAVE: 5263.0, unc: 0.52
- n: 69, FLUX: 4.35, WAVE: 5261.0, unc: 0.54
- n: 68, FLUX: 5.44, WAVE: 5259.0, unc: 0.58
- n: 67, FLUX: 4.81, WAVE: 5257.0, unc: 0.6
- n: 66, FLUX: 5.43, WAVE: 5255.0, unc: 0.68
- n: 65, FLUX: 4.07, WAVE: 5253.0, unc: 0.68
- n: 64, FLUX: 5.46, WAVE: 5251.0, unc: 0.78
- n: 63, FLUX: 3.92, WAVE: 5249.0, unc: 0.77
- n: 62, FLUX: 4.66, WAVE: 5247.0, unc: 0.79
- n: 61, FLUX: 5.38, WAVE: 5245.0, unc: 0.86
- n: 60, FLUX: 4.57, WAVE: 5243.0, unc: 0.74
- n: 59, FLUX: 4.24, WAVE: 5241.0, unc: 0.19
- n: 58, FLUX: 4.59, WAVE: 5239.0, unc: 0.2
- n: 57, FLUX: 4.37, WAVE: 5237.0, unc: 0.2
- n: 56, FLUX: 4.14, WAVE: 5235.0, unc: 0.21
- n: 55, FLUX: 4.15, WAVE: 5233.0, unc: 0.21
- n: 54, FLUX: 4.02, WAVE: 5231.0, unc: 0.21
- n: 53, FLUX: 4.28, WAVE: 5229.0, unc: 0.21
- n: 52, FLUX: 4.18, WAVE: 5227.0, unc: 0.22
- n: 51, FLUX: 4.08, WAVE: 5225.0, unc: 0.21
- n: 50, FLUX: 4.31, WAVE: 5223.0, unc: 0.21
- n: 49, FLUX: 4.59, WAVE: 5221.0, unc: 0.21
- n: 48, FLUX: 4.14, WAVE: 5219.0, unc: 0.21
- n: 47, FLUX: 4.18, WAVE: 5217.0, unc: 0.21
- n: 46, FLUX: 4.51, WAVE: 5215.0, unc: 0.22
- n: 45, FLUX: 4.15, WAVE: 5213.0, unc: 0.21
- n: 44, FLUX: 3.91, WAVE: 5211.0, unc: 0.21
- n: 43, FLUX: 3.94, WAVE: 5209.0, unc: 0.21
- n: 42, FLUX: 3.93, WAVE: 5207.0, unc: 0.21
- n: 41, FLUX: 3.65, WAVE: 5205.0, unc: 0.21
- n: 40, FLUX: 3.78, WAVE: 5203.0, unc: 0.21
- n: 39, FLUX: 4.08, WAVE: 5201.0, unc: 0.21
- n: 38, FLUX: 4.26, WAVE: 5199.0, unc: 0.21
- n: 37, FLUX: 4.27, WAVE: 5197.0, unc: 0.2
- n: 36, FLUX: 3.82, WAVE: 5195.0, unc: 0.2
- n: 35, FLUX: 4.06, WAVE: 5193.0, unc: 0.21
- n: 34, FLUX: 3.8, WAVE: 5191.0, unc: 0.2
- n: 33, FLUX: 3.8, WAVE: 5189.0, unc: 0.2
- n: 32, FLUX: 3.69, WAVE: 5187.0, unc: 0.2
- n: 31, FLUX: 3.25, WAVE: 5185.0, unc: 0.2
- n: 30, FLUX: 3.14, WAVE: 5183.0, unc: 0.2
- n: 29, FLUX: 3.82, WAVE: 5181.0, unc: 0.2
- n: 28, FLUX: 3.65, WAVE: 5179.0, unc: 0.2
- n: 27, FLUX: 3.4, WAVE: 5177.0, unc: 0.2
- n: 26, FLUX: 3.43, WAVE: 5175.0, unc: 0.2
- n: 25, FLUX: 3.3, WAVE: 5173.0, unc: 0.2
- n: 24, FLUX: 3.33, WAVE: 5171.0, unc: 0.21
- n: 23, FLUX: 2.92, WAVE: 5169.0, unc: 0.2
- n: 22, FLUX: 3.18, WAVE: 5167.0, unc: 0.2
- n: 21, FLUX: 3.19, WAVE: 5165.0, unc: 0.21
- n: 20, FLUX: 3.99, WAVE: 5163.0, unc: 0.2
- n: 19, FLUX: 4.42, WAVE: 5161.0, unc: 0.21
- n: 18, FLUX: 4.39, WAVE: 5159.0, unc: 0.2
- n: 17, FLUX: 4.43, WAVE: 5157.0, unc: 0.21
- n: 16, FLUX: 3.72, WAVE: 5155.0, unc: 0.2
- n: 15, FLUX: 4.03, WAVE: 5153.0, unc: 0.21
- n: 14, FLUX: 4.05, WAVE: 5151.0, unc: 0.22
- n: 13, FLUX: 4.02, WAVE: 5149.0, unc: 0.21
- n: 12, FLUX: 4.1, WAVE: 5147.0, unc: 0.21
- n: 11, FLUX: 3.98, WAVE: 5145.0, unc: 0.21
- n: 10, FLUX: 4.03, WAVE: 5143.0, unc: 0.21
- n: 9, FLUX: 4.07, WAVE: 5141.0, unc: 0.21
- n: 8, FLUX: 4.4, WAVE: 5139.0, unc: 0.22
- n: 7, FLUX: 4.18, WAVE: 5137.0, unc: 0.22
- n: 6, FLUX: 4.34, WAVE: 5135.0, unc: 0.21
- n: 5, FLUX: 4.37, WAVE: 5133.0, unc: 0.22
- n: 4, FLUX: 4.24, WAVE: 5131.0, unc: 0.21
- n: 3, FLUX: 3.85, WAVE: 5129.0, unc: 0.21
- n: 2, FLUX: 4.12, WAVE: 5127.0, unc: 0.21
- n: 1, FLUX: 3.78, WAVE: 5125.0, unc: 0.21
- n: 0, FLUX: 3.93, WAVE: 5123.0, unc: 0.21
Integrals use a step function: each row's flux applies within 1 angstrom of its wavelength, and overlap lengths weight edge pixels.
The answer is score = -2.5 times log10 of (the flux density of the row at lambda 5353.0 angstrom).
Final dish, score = -1.70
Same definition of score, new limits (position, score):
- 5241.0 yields -1.57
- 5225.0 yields -1.53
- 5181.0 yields -1.46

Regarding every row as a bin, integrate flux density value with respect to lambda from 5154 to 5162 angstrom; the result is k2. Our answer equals 34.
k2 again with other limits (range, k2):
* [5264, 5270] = 23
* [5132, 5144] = 51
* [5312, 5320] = 38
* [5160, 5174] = 49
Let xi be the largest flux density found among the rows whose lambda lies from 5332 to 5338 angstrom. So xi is 4.75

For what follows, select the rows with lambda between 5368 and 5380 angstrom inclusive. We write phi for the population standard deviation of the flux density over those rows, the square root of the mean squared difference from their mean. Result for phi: 0.16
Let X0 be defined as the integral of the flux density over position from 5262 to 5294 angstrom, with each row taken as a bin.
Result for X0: 142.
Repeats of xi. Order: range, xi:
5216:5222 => 4.59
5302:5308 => 5.36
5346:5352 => 4.79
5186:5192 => 3.8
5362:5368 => 4.91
